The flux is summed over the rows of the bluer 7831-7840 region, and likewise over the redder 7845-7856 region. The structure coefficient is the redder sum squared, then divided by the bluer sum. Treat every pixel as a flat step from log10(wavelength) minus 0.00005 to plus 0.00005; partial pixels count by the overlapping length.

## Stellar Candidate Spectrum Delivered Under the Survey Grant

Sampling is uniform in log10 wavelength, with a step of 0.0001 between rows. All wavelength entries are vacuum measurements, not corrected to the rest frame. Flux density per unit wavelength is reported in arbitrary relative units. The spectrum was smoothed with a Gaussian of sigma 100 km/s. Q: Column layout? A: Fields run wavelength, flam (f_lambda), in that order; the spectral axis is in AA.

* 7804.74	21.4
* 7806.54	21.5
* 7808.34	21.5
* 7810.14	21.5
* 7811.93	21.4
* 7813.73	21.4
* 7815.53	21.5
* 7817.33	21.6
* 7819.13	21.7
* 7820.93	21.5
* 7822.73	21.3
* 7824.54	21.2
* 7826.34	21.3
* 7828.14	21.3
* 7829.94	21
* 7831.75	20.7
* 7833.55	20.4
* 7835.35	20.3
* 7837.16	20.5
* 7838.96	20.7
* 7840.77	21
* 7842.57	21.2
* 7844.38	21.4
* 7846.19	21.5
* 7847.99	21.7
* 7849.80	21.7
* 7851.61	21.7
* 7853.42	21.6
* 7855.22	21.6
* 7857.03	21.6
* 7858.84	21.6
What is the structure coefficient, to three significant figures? 164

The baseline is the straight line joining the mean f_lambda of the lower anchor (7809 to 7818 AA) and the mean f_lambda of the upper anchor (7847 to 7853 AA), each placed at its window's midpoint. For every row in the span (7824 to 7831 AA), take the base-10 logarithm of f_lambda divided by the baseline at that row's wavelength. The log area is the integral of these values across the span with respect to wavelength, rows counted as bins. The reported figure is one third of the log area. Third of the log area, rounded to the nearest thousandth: -0.018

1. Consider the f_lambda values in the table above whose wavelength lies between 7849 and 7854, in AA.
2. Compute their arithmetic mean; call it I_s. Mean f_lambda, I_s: 21.7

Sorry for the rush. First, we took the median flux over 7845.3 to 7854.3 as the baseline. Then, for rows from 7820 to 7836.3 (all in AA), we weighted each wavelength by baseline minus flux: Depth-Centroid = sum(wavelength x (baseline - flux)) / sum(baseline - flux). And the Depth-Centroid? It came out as 7830.7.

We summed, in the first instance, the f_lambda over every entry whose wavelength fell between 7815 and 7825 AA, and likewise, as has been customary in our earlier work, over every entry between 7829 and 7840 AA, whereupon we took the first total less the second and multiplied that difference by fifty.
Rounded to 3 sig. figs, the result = 260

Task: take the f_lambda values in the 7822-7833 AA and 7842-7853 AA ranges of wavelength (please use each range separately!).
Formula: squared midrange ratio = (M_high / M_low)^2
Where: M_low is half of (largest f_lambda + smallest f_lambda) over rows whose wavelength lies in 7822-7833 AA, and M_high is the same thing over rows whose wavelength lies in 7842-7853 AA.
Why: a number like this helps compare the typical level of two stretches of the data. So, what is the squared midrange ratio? 1.04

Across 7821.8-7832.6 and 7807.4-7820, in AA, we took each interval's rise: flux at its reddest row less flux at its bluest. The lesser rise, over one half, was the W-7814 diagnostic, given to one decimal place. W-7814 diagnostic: -1.2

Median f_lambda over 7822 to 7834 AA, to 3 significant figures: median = 21.2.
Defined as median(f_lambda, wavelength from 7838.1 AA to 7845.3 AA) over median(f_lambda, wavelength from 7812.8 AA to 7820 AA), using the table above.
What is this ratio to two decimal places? 0.98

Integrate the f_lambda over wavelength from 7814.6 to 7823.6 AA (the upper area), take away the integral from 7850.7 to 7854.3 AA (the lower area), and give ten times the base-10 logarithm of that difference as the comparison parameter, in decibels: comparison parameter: 20.6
